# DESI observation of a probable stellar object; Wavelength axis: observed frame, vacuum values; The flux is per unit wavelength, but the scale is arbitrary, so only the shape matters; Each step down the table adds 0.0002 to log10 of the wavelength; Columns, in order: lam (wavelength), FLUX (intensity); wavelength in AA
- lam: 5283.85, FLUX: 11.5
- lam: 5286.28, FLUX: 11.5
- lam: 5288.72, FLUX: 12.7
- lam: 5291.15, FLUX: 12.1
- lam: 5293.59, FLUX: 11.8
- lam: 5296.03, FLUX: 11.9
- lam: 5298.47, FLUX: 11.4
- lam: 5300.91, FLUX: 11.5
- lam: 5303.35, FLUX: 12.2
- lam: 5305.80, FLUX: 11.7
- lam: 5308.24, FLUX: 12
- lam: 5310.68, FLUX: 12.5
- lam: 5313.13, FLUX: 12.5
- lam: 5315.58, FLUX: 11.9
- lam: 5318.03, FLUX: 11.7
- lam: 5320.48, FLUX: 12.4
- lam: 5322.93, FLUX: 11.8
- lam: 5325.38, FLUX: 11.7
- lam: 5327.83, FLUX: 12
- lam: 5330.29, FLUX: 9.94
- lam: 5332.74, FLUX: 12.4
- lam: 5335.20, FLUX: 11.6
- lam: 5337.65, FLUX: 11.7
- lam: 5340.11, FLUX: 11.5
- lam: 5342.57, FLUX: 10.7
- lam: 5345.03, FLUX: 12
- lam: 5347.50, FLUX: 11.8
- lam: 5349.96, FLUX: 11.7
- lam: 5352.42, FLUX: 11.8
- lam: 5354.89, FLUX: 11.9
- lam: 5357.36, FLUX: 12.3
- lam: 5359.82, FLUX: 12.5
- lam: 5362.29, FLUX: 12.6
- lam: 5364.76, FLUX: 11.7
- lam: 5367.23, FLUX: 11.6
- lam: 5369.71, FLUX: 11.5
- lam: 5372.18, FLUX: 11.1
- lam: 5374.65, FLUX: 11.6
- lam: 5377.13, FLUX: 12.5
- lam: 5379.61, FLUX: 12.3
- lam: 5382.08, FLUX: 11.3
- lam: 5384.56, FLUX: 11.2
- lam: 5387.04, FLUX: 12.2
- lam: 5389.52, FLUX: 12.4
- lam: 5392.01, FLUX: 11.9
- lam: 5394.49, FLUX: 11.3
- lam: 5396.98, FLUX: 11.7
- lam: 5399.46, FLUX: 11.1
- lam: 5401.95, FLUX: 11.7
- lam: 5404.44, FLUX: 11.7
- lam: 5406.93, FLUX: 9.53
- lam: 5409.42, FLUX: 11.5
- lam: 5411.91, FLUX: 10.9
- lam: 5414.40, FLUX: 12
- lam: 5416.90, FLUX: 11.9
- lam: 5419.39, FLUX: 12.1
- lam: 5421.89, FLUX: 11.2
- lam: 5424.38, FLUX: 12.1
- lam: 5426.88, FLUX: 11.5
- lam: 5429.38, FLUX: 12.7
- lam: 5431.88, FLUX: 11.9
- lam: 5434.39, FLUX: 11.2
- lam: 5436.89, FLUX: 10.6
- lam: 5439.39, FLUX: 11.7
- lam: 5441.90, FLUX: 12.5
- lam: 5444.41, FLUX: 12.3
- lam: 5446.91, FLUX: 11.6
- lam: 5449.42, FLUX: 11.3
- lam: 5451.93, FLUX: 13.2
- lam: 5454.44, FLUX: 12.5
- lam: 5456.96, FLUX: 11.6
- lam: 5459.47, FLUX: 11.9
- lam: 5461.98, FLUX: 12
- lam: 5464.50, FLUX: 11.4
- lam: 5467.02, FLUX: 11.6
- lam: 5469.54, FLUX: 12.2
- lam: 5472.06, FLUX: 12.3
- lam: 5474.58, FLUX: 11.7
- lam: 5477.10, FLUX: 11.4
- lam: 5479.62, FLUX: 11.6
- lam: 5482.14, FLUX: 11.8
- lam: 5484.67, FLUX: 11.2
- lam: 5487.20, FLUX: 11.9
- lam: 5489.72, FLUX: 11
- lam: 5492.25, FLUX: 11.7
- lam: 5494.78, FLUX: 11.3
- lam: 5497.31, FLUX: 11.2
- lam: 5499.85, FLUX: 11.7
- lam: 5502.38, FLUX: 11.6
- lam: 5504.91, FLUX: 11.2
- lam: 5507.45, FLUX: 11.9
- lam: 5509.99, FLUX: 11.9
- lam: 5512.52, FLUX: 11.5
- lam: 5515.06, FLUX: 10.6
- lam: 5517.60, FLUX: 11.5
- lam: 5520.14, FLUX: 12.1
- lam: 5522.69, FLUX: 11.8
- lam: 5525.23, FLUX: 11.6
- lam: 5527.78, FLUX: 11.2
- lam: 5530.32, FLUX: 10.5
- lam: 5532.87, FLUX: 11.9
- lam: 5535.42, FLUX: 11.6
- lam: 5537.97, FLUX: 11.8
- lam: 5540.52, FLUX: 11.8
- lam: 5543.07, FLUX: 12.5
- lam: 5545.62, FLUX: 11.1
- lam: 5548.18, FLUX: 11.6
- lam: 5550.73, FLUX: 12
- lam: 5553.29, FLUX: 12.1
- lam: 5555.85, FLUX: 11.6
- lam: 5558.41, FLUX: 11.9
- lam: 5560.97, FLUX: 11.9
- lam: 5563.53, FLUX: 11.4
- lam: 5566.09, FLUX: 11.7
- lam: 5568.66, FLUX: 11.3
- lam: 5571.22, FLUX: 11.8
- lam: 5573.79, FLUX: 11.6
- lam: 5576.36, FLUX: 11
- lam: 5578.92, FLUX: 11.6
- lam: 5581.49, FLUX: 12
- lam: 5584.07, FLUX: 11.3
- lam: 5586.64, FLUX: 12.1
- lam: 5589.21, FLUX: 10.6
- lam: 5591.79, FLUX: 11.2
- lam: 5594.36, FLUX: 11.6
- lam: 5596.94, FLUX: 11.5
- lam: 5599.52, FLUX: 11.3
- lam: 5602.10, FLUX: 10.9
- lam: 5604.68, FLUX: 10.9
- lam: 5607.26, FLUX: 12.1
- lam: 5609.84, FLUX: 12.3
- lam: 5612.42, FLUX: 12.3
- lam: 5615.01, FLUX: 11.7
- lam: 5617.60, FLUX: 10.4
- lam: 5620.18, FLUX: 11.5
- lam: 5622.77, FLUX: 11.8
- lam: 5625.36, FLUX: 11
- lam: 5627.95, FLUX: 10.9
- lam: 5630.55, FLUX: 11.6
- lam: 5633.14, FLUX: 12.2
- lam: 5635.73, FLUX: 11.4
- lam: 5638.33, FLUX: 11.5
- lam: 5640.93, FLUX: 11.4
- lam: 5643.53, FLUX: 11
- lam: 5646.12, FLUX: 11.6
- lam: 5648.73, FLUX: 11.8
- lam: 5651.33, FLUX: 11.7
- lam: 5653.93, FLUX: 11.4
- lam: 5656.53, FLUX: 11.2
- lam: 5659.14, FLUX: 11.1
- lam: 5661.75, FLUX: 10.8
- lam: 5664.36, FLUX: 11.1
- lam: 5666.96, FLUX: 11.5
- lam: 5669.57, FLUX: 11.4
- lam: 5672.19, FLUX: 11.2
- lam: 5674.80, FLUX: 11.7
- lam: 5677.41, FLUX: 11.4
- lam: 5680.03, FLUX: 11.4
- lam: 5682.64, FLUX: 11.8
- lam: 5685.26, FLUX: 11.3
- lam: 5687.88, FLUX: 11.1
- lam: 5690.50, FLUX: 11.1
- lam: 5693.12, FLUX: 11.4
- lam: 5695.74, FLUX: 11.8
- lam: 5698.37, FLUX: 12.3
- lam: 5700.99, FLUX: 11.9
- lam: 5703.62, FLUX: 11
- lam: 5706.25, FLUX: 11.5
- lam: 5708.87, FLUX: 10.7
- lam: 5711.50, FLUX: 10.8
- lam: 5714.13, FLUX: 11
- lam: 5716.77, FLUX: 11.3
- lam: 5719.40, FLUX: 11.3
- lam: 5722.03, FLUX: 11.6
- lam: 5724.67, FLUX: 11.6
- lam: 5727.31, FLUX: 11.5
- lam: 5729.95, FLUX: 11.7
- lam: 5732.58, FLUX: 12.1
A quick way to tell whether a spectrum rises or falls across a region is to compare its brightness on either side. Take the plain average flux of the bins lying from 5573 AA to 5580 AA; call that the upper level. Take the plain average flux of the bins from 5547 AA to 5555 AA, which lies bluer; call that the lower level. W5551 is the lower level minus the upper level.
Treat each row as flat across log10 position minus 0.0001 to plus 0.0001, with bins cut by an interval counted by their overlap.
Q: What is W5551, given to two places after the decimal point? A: 0.50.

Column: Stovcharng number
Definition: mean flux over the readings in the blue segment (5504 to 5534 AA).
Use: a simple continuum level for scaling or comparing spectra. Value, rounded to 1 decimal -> 11.5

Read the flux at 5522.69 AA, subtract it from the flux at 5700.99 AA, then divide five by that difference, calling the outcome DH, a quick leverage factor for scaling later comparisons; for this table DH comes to 50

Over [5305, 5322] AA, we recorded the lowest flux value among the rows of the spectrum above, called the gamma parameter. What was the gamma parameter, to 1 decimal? 11.7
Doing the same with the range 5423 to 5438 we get 10.6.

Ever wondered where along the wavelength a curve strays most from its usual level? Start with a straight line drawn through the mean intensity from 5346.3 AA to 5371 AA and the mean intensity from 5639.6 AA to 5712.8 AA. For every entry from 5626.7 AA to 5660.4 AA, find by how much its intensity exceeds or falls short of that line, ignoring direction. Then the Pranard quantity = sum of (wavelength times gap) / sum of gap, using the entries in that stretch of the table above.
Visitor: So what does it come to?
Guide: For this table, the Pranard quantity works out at 5641.5 AA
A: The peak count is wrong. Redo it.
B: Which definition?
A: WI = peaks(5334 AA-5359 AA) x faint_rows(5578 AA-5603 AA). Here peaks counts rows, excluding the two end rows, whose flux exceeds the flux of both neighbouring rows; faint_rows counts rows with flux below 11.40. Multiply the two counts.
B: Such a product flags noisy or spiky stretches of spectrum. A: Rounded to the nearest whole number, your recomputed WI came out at 10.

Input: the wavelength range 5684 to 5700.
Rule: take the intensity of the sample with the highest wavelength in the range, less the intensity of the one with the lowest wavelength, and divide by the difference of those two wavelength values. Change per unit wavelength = 0.08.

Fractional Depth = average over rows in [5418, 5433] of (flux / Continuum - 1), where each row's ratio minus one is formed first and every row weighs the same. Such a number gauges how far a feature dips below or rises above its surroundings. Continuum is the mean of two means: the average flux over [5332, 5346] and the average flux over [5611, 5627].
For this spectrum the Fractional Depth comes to 0.03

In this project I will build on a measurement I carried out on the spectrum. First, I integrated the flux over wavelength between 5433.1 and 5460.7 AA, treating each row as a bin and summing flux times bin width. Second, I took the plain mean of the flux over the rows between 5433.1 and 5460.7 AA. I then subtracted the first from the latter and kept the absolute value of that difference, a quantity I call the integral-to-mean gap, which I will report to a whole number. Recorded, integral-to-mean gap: 315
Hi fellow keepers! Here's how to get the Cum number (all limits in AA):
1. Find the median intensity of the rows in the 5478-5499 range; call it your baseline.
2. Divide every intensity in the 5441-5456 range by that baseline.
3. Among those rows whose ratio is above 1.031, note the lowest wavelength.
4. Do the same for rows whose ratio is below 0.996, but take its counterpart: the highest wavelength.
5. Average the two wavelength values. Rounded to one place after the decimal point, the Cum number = 5445.7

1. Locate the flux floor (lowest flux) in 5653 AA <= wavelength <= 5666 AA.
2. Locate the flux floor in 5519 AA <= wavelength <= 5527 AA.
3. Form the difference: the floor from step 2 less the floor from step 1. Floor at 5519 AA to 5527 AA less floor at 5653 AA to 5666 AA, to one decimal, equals 0.8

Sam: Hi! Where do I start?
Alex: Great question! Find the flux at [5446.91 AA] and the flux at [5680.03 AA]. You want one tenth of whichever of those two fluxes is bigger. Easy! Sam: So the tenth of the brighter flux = 1.16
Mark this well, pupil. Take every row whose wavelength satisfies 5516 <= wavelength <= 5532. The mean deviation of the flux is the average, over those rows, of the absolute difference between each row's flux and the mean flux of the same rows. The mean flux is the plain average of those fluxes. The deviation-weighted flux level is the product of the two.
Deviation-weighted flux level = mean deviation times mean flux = 4.6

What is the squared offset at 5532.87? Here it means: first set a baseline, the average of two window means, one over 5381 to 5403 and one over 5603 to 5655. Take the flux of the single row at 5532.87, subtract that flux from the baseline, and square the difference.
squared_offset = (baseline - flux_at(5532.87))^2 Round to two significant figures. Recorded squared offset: 0.10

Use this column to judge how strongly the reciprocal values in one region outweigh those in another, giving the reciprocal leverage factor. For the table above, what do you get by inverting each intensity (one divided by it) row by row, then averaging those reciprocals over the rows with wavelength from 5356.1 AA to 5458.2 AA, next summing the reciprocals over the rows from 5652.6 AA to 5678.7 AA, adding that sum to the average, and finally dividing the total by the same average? 11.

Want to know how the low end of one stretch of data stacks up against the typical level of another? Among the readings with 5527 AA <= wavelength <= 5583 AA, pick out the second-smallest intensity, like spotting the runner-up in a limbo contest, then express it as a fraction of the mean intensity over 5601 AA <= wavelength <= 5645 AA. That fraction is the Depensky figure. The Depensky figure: 0.959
